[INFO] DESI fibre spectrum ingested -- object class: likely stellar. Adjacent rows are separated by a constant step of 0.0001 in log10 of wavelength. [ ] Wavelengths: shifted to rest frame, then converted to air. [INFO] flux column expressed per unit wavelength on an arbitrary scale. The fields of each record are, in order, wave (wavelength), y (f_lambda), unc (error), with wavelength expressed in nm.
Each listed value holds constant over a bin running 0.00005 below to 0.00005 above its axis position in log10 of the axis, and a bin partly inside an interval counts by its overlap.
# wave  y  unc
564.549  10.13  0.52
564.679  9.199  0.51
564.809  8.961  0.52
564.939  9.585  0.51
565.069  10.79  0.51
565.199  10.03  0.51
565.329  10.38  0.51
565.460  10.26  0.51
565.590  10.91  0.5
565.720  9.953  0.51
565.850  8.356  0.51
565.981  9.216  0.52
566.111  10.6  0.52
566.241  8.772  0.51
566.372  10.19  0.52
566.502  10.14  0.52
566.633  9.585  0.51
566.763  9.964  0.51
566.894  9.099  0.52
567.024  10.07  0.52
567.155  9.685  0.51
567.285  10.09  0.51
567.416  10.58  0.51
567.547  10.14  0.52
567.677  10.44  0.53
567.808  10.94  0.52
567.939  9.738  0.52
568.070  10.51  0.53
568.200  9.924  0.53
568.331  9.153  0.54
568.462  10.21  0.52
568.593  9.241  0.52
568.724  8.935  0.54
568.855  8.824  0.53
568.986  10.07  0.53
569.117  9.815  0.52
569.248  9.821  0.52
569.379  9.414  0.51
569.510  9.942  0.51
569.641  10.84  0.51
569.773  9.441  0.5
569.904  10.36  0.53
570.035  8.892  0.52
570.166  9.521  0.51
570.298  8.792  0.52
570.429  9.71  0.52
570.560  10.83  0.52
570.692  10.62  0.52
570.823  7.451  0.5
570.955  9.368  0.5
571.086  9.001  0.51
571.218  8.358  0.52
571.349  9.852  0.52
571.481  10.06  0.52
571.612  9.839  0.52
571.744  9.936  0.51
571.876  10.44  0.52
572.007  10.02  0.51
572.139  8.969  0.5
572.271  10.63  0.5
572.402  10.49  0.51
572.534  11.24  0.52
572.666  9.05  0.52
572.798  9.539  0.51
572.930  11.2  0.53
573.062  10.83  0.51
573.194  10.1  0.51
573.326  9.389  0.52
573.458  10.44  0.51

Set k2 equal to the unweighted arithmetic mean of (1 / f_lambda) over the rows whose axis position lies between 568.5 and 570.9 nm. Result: 0.105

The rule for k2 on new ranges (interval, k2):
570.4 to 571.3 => 0.109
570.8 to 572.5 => 0.105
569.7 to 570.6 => 0.104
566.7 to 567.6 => 0.101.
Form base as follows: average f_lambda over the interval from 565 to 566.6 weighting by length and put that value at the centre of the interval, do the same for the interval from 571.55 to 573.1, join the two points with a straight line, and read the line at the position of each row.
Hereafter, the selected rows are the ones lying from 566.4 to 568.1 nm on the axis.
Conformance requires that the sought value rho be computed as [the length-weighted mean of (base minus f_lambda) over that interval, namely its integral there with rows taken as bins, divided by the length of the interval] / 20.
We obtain -0.003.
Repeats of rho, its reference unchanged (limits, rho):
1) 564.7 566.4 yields 0.006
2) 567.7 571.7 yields 0.021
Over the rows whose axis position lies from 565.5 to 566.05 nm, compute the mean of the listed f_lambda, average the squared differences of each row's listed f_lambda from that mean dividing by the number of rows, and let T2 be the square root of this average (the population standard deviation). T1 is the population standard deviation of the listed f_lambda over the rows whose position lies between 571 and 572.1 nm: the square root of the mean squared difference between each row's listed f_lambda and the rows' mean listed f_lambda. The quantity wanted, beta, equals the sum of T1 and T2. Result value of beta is 1.6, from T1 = 0.63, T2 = 0.94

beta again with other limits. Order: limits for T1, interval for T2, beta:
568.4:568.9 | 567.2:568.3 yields 0.9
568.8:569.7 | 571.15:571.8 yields 1.2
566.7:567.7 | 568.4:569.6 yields 0.9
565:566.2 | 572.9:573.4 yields 1.5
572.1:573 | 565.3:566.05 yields 1.7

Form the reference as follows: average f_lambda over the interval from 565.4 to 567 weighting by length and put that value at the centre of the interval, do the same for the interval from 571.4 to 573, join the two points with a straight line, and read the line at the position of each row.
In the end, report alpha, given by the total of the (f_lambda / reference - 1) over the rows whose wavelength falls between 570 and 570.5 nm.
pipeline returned -0.31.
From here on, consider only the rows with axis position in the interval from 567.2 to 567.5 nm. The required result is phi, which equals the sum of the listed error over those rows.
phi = 1.02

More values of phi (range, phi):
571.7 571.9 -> 1.03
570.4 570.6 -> 1.04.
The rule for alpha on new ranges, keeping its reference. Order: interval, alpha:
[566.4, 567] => -0.04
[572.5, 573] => 0.04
